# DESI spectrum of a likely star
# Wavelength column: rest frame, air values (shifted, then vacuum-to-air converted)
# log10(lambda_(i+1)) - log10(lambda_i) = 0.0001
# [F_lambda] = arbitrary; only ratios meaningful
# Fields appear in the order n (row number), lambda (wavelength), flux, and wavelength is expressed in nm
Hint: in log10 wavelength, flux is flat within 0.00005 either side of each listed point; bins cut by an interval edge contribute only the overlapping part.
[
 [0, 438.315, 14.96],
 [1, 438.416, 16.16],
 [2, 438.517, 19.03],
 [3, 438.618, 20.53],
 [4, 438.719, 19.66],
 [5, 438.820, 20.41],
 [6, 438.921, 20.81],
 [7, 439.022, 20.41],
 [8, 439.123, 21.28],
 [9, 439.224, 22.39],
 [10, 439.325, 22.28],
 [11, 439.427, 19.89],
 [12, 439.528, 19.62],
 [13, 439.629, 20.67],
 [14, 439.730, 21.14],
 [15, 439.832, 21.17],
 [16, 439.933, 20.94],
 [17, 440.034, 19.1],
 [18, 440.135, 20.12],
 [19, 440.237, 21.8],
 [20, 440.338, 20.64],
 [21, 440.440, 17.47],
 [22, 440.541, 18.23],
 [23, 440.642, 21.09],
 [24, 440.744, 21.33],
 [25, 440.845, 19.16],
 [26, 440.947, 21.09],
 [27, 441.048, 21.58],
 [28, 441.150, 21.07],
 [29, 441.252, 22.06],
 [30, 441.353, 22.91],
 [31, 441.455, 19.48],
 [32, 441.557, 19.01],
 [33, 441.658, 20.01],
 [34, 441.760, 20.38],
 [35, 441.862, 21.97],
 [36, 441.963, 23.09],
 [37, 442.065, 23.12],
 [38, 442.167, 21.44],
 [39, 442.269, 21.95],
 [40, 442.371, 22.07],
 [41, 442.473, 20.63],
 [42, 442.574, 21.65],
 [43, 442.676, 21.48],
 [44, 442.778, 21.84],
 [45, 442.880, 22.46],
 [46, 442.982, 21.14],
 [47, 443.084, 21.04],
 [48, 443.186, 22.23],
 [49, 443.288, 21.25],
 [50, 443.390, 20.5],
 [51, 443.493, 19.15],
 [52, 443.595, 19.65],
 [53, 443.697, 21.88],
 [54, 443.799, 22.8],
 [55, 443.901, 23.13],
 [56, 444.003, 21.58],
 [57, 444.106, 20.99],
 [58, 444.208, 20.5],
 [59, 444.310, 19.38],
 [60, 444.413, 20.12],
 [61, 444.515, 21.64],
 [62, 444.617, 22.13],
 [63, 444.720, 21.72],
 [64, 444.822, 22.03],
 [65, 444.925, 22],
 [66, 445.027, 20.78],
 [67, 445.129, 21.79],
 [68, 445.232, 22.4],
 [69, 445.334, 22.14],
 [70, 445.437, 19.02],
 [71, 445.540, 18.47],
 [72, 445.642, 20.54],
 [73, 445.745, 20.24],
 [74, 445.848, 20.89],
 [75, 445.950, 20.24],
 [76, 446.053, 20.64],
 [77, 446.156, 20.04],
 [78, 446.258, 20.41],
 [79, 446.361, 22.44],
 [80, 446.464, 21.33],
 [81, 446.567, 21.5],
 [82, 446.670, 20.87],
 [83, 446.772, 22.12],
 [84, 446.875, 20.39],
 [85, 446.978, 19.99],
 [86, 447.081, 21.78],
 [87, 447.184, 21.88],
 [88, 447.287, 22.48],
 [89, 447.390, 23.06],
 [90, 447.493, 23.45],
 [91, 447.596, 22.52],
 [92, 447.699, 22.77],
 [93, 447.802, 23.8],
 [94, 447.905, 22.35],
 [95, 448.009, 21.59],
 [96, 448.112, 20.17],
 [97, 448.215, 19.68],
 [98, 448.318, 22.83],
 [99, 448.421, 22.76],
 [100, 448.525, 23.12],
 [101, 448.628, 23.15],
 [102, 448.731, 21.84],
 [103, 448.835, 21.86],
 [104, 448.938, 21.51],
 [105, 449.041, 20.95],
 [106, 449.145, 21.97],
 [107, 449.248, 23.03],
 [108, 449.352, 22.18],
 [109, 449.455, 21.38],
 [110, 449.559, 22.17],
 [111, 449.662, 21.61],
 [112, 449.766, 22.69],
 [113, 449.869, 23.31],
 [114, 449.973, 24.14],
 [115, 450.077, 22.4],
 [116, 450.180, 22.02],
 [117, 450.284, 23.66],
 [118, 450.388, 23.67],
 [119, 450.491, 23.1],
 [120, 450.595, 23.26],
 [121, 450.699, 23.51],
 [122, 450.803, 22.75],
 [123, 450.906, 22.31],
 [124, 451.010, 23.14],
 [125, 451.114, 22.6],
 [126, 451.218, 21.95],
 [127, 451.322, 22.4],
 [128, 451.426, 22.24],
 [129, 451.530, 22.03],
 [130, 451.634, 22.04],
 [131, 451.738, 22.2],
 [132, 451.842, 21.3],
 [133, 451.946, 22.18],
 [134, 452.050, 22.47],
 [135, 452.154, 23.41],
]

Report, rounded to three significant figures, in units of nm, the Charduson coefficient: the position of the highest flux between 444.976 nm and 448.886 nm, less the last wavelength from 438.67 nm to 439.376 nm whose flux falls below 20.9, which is 8.78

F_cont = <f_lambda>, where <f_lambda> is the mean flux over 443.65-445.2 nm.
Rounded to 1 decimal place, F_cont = 21.5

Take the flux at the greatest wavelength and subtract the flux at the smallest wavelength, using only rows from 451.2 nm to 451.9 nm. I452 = -1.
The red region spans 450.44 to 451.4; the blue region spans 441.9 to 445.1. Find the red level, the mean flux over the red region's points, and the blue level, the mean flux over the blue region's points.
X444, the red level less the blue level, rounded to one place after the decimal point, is 1.3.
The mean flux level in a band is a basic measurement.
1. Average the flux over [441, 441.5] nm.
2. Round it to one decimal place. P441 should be 21.4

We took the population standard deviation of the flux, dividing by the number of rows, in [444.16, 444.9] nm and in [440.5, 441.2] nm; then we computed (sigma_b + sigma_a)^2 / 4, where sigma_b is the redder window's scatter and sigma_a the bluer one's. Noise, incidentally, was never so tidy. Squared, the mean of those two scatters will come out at 1.2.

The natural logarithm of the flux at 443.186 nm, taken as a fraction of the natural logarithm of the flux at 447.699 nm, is 0.99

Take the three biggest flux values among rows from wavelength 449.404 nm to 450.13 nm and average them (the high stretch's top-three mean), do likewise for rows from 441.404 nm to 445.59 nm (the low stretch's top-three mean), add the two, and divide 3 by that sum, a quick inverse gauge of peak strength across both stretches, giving 0.0645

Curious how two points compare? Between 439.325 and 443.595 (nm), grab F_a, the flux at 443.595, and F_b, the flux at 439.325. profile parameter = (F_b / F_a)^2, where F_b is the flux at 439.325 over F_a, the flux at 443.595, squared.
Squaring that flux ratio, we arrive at 1.29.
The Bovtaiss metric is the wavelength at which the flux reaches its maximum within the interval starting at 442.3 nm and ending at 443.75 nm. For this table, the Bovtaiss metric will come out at 442.880 nm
